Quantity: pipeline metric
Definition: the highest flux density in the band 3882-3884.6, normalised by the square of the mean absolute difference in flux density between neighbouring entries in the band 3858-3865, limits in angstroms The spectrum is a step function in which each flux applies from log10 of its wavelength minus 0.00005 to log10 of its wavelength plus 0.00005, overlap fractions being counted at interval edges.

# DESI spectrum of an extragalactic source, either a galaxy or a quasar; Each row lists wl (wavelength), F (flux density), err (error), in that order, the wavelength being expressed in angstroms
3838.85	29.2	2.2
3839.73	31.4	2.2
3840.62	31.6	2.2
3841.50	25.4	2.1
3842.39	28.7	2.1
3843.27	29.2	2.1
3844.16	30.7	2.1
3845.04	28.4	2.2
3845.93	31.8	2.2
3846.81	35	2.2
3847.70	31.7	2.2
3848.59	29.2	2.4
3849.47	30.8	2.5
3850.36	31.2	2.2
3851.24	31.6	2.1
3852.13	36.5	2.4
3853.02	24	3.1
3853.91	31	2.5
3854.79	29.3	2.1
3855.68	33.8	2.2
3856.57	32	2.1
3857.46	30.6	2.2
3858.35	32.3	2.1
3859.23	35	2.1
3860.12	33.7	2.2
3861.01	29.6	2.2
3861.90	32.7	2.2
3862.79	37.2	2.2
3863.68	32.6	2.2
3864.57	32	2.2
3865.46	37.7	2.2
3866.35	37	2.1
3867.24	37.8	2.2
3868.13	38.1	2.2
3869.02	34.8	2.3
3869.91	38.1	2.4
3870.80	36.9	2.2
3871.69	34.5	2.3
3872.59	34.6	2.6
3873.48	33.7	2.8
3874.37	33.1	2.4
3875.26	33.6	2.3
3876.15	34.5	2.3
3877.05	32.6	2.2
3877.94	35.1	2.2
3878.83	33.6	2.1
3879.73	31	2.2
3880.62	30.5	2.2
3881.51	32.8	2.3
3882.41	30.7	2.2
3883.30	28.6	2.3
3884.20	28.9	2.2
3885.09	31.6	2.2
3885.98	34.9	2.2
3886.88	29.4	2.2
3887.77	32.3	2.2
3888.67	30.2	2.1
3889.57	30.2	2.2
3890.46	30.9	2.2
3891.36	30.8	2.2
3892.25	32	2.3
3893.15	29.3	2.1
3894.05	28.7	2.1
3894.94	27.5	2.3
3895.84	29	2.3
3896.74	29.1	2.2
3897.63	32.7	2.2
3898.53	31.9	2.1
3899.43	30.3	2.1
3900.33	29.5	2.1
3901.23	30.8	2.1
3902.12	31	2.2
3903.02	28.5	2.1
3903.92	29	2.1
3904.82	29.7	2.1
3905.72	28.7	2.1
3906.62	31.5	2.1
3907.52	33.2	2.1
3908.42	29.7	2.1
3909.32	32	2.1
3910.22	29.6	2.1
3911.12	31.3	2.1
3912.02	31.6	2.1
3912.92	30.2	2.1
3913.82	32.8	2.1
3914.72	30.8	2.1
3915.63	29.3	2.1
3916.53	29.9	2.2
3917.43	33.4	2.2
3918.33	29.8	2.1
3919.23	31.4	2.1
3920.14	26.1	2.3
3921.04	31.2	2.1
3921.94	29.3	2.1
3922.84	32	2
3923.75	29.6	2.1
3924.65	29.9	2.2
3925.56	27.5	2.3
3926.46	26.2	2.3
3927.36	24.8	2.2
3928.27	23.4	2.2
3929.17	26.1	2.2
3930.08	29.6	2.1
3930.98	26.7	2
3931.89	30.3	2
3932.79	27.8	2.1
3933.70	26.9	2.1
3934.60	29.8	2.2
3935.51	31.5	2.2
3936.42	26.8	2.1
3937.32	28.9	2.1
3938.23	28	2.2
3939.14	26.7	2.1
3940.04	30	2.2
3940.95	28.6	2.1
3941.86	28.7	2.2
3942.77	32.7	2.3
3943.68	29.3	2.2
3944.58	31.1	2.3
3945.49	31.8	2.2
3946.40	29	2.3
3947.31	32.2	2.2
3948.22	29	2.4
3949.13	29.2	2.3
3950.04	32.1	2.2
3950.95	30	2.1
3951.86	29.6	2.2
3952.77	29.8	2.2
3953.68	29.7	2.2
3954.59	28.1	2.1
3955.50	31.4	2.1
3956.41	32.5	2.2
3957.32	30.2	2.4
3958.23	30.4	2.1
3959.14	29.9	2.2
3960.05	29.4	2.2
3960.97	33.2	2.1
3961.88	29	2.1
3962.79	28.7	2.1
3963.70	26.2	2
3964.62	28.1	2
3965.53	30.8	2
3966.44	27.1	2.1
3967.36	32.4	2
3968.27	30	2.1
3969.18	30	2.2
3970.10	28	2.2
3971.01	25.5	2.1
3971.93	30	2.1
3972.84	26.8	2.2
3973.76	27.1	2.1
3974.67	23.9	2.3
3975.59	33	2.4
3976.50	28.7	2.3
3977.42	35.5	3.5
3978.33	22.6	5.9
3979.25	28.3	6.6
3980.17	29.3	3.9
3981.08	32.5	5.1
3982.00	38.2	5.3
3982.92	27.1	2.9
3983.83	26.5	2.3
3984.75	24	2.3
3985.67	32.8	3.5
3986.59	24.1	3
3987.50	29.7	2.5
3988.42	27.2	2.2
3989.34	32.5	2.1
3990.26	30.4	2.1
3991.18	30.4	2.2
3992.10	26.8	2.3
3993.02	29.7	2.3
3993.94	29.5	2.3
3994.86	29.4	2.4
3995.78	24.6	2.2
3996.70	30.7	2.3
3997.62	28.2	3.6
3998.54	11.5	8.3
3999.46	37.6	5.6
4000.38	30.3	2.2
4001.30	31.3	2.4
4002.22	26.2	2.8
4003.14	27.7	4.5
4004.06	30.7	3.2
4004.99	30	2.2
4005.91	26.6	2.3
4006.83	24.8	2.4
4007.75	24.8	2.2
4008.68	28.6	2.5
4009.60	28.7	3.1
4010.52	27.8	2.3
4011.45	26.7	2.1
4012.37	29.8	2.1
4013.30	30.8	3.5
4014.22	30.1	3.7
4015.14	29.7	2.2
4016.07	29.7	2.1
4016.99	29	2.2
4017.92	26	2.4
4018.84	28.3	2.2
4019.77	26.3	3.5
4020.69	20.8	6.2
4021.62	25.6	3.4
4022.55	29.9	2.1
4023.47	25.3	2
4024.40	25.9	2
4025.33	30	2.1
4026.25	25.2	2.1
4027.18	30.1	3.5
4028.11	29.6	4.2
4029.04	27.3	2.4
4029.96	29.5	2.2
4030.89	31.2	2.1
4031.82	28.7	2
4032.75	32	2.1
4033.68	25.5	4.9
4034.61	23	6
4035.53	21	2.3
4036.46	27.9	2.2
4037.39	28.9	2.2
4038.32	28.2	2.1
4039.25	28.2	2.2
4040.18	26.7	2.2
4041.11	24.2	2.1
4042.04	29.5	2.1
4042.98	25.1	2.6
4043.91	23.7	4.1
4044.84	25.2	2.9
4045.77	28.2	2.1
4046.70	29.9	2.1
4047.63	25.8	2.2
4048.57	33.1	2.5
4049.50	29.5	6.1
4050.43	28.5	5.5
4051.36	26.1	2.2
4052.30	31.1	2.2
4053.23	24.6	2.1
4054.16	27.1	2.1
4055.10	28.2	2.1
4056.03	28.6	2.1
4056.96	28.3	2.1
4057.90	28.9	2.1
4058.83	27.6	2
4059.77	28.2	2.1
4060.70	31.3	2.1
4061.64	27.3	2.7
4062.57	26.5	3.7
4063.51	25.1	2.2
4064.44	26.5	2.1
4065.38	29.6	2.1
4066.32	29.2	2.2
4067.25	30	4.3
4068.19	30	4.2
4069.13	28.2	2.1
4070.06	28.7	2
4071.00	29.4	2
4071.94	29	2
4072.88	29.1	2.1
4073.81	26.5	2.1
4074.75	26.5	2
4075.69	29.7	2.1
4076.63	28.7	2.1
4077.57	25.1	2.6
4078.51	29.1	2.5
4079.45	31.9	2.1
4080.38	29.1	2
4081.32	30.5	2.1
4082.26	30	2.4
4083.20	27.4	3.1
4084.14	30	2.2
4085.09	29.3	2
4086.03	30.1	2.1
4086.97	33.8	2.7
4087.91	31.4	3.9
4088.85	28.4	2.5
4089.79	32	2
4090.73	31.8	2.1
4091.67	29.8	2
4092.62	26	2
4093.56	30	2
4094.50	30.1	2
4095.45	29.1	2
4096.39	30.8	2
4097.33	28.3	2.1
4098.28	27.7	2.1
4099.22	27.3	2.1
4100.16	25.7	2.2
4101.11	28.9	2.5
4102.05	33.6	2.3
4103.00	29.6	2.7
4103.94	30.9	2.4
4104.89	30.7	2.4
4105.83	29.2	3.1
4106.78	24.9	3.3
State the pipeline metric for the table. 3.4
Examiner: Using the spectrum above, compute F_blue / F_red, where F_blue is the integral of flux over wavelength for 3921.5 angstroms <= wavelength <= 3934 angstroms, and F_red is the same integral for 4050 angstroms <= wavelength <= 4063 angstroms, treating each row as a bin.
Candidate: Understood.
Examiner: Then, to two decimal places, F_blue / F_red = 0.96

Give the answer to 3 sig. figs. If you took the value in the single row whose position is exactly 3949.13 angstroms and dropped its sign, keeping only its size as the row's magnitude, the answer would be 29.2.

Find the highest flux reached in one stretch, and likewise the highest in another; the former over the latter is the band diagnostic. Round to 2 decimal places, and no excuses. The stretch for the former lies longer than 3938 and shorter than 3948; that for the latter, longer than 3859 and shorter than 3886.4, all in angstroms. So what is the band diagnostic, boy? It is 0.86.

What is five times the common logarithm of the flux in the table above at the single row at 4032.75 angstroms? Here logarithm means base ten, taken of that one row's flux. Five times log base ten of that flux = 7.53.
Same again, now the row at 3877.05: 7.57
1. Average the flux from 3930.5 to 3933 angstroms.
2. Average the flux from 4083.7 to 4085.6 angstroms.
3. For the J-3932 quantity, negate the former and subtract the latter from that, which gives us -57.9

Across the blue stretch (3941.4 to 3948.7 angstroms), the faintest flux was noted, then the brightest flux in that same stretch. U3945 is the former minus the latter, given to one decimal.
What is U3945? -4.0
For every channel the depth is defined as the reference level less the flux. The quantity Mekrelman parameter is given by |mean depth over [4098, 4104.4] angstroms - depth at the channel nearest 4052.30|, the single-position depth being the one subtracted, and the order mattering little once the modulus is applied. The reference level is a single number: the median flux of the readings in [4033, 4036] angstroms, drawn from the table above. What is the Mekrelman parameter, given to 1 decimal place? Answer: 2.0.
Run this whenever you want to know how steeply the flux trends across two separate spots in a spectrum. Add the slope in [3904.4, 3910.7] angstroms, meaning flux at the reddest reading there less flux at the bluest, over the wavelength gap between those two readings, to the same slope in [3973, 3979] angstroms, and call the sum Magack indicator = -1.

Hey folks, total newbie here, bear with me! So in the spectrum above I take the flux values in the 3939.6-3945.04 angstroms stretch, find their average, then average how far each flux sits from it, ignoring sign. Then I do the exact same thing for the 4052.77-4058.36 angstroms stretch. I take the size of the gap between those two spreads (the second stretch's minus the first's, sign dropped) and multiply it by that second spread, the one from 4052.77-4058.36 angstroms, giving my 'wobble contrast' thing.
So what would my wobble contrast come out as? 0.1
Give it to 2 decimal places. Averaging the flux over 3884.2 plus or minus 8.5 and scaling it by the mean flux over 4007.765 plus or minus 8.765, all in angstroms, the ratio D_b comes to 1.09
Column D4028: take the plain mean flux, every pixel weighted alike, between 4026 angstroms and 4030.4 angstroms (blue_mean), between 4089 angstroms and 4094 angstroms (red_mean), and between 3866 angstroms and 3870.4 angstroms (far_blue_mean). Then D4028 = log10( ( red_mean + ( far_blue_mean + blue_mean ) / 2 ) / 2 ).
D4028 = 1.50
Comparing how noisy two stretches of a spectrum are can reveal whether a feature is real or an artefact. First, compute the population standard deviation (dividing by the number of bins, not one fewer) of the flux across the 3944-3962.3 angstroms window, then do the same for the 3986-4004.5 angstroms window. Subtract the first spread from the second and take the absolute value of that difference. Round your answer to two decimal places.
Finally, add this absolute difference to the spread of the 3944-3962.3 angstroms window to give 4.82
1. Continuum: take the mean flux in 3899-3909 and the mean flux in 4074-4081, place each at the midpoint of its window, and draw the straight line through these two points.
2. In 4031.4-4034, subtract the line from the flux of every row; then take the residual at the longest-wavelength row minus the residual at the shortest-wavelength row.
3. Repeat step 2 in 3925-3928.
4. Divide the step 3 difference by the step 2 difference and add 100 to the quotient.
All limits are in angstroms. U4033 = 101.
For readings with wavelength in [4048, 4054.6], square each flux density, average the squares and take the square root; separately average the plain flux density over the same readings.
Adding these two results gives 57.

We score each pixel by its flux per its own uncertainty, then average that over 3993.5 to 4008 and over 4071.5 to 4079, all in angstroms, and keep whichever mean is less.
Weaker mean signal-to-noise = 10.3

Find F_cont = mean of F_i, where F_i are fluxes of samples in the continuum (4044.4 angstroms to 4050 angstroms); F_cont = 28.6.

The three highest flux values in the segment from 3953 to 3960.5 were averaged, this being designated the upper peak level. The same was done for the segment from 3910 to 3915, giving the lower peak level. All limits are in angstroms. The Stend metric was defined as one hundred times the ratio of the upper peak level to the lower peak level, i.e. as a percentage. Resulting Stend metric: 99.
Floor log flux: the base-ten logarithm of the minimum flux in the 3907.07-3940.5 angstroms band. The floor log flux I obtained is 1.37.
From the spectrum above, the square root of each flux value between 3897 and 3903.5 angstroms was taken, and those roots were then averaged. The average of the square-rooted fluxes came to 5.54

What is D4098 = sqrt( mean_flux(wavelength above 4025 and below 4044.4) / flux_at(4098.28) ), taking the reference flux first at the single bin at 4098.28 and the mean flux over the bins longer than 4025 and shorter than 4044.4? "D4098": 0.99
